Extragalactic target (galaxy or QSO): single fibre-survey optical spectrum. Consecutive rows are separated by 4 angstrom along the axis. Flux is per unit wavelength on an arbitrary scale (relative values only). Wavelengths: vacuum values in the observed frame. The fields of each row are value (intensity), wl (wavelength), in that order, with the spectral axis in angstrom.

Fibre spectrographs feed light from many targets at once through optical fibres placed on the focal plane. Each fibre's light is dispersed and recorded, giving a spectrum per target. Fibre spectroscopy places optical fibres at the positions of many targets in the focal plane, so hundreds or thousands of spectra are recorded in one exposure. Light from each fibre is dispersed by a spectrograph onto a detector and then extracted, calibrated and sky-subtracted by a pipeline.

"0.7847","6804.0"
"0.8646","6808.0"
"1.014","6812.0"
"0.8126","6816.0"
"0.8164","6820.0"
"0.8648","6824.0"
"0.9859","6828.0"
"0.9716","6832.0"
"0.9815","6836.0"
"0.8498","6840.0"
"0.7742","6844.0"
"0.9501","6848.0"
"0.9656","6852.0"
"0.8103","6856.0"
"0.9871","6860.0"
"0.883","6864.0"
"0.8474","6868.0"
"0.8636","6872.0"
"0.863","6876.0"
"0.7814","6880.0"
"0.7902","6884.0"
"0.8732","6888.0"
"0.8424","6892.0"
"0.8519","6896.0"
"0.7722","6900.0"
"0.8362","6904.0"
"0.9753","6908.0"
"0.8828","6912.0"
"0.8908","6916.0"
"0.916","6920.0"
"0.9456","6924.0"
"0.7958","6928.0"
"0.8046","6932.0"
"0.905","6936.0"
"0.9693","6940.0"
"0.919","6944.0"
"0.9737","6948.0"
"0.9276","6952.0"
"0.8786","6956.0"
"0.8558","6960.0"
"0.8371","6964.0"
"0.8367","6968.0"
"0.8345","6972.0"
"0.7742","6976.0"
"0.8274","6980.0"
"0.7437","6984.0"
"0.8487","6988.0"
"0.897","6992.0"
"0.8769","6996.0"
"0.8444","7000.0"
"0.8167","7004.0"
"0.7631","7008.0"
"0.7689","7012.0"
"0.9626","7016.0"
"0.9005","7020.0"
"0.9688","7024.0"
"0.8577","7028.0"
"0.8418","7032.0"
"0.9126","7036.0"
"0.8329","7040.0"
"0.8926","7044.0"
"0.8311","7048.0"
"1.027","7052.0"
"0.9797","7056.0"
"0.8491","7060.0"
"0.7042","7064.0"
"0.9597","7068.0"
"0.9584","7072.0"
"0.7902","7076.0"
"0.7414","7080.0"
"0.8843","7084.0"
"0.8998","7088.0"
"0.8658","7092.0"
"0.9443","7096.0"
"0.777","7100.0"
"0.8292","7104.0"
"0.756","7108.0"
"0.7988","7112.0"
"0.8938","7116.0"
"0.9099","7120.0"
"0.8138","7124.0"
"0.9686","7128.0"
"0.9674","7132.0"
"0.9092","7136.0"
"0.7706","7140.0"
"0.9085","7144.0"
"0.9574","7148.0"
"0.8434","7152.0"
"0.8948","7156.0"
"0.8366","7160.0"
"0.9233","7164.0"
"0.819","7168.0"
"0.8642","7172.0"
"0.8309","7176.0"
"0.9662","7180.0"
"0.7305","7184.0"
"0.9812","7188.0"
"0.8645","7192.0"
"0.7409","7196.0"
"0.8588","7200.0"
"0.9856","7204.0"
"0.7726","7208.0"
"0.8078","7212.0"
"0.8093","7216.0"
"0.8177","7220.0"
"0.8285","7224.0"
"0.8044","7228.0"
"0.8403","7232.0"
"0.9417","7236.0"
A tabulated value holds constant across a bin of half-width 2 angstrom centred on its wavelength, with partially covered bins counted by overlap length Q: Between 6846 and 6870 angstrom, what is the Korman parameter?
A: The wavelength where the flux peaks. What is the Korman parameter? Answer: 6860.0 angstrom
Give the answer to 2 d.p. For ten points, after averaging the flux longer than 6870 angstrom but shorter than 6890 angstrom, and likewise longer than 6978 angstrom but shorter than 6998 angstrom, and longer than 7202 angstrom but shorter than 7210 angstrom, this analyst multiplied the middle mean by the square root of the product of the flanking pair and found 0.72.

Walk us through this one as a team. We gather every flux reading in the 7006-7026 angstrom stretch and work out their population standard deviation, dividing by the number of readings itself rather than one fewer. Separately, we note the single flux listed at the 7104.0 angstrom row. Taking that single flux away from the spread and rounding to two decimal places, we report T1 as -0.74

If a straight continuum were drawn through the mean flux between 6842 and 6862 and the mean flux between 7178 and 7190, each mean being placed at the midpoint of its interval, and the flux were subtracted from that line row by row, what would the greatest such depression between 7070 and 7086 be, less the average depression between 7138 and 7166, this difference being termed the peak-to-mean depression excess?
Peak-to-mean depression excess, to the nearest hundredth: 0.14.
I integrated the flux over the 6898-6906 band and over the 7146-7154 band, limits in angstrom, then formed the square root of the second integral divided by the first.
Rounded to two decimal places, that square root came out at 1.06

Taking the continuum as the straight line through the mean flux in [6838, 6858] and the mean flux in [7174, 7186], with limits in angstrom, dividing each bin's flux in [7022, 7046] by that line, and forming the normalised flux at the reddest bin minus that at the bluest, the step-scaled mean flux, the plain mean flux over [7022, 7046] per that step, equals -10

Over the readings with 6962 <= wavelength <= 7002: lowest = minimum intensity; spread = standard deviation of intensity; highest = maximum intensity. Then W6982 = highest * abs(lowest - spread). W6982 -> 0.63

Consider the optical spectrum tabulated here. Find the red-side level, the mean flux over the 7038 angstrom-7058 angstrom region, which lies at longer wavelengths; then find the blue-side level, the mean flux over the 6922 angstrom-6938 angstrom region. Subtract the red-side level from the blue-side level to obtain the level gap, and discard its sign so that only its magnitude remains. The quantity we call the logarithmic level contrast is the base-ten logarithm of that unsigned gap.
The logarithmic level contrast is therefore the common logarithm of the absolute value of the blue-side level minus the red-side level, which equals -1.30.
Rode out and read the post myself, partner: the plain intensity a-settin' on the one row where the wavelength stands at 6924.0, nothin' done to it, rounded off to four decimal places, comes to 0.9456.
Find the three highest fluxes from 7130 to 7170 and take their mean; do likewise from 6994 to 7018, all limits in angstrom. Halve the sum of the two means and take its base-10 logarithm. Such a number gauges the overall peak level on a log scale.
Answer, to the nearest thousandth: -0.035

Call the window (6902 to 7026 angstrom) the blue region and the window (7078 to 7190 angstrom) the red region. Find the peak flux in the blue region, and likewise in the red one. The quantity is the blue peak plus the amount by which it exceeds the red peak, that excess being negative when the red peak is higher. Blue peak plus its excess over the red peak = 0.97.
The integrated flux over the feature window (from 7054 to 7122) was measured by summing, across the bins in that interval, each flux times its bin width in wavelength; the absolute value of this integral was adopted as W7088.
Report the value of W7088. 58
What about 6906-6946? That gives 36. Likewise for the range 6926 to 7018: 79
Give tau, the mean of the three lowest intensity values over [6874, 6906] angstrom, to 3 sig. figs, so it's 0.781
